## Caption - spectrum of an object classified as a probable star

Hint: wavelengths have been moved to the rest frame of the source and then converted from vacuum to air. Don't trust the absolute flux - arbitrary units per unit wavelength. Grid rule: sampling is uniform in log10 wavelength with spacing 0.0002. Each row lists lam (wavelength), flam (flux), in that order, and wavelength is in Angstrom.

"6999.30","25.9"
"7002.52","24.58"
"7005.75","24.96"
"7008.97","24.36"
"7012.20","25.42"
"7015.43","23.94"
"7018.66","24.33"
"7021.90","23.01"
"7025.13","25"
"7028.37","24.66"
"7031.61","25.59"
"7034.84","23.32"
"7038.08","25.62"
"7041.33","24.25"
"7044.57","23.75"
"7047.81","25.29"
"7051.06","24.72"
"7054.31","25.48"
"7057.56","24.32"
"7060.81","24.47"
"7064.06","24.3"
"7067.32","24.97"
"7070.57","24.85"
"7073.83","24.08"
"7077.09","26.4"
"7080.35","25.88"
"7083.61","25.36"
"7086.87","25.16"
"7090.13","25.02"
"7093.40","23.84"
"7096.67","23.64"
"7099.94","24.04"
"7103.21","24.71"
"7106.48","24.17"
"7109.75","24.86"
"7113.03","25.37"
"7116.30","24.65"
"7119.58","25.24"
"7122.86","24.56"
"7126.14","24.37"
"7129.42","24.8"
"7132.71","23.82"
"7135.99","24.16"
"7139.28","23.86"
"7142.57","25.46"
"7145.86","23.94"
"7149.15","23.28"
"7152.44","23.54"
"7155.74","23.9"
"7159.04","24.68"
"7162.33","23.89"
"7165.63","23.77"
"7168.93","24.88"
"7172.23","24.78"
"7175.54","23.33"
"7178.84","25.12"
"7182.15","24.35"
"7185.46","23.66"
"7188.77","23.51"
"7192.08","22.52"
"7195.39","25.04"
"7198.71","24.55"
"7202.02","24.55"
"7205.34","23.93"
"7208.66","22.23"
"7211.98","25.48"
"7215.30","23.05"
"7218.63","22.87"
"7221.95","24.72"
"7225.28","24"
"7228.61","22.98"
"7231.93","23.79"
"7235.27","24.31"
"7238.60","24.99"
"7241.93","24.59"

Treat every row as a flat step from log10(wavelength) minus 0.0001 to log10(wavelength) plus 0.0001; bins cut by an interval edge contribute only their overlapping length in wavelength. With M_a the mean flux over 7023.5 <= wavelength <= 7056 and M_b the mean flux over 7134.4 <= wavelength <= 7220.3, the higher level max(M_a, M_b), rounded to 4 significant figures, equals 24.77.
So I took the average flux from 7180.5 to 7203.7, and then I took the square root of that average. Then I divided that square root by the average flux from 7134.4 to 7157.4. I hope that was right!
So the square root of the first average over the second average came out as 0.204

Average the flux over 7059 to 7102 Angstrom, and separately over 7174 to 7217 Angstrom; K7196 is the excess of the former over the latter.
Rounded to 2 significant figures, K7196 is 0.82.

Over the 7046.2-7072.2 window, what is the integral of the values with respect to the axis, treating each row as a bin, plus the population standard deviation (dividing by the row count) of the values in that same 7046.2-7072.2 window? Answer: 645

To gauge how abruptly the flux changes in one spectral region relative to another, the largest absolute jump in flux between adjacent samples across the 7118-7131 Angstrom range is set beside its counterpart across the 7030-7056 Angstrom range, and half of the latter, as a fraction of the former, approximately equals 1.69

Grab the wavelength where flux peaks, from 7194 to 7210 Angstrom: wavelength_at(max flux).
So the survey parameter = 7195.39 Angstrom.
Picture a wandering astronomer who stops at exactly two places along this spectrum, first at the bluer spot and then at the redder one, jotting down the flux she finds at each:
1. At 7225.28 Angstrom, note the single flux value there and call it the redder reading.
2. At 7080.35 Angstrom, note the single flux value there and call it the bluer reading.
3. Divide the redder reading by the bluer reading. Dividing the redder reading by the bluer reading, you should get 0.93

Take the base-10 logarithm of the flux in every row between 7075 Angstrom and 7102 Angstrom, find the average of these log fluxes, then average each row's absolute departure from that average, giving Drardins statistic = 0.014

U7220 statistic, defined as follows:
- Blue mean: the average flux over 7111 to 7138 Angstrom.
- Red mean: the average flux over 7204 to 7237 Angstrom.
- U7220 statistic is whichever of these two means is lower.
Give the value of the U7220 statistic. 23.7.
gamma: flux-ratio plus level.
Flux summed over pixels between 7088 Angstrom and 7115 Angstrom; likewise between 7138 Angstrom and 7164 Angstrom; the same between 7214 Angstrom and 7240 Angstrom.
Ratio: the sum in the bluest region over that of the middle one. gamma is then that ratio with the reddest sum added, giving 191.7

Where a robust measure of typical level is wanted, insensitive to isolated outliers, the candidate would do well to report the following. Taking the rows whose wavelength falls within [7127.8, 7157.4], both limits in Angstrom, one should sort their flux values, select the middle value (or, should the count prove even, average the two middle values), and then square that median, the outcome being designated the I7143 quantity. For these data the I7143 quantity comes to 571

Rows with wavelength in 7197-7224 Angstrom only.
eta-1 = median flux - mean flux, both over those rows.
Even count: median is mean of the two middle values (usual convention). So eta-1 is 0.32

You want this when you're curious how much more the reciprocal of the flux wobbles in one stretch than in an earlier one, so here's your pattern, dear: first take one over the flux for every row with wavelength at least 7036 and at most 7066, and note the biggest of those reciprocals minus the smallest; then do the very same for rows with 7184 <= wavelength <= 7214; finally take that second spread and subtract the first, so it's 0.0027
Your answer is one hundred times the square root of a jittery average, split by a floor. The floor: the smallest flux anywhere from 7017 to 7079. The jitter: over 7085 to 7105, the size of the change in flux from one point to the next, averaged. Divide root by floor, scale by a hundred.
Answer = 3.1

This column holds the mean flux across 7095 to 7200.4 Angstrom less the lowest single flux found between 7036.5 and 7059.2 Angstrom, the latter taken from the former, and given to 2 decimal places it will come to 0.51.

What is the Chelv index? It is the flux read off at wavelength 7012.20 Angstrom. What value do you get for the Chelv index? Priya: 25.42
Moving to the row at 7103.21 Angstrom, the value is 24.71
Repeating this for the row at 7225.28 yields 24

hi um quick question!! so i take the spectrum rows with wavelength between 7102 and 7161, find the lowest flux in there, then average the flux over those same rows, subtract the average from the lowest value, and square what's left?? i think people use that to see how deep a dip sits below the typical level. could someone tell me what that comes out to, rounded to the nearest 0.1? 1.3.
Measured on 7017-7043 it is 2.1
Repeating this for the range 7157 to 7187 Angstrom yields 0.9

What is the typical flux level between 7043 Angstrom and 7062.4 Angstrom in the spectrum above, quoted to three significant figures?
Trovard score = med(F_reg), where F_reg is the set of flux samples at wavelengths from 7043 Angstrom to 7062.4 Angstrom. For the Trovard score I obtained 24.6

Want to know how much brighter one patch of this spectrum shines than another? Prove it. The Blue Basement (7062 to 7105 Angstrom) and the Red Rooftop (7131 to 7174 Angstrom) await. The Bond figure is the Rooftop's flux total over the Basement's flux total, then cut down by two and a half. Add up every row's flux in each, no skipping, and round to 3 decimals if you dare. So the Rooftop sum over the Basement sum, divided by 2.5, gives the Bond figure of 0.390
